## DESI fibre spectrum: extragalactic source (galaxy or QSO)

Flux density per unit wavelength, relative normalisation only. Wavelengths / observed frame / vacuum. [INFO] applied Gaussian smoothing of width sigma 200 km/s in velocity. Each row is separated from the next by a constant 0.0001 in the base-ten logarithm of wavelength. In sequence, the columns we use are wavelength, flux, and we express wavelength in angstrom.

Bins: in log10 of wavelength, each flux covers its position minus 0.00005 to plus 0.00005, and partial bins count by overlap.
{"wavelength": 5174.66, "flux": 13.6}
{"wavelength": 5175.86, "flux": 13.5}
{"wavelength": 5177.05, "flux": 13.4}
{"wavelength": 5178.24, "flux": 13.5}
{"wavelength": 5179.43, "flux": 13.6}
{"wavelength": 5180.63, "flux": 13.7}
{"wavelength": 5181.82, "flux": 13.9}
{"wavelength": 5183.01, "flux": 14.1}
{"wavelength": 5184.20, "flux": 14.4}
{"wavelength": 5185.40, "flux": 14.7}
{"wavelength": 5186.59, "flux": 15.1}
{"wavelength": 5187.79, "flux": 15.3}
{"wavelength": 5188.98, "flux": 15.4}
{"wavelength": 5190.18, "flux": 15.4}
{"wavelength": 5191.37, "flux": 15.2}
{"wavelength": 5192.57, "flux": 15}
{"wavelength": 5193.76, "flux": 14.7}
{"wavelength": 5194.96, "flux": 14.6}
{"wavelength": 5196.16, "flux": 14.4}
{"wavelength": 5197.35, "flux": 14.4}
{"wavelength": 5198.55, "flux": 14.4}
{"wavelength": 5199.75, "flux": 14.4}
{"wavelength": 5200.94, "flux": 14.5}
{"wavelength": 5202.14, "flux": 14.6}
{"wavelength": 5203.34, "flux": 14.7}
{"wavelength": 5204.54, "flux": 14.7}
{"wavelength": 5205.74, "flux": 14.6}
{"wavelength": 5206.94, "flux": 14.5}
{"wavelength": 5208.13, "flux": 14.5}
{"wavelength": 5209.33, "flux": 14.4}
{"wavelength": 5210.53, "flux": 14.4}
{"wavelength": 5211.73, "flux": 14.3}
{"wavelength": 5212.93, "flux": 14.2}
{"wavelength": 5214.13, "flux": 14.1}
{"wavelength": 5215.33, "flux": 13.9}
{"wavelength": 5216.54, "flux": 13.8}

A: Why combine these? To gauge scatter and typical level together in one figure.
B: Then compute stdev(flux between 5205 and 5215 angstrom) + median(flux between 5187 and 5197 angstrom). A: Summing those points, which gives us 15.3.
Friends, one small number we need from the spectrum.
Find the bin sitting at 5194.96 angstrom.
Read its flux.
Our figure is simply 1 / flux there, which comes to 0.0685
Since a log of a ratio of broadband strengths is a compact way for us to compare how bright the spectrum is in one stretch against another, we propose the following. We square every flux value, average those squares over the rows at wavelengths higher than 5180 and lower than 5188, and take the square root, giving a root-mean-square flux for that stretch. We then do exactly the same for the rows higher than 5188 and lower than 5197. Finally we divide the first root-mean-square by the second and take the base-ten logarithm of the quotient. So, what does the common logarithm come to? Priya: -0.015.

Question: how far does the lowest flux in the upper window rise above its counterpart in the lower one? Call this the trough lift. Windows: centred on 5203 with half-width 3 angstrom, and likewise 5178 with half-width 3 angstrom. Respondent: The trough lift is 1.1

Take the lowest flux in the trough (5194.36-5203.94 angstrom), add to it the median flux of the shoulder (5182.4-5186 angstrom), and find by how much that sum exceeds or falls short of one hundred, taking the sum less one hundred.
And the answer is -71.2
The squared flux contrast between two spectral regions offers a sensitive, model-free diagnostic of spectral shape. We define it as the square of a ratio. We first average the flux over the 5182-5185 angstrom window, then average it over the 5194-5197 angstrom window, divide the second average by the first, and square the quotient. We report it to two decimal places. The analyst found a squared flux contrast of 1.04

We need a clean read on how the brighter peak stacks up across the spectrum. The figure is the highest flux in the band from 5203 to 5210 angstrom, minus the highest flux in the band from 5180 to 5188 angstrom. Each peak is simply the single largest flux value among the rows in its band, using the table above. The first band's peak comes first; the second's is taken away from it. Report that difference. -0.6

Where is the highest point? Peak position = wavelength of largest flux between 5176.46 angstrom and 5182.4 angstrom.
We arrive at 5181.82 angstrom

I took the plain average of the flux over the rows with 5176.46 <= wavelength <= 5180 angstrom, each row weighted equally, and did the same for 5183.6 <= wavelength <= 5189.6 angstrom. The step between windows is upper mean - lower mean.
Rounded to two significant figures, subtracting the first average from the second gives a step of 1.5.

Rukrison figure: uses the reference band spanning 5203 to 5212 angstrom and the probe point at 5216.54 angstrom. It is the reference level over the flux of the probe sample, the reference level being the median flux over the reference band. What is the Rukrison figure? 1.05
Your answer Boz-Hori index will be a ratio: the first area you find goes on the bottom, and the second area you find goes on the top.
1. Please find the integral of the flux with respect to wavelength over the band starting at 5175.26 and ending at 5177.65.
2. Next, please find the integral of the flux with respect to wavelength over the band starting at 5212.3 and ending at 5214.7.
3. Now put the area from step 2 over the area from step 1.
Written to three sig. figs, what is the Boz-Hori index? 1.06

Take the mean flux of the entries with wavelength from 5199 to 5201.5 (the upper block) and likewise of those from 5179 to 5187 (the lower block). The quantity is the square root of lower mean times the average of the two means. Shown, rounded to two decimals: 14.27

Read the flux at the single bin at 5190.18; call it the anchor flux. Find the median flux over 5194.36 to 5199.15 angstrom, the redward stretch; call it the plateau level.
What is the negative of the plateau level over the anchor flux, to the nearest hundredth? -0.94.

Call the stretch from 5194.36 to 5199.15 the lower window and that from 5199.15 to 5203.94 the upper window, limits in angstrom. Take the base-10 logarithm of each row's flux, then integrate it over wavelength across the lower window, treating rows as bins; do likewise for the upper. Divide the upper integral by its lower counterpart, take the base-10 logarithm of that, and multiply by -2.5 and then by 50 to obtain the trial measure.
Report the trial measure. -0.2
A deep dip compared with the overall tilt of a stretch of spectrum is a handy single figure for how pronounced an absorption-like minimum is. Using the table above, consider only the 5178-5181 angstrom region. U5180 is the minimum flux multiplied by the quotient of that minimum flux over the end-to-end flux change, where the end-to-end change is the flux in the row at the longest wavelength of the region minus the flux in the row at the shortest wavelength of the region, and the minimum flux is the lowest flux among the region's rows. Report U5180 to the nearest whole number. 911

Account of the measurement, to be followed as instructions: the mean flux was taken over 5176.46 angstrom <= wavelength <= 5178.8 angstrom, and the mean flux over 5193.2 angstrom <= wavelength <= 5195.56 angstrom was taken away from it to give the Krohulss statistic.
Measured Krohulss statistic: -1.2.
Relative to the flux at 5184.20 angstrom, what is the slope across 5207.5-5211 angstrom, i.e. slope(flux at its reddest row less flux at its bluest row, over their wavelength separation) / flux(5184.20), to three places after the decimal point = -0.003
